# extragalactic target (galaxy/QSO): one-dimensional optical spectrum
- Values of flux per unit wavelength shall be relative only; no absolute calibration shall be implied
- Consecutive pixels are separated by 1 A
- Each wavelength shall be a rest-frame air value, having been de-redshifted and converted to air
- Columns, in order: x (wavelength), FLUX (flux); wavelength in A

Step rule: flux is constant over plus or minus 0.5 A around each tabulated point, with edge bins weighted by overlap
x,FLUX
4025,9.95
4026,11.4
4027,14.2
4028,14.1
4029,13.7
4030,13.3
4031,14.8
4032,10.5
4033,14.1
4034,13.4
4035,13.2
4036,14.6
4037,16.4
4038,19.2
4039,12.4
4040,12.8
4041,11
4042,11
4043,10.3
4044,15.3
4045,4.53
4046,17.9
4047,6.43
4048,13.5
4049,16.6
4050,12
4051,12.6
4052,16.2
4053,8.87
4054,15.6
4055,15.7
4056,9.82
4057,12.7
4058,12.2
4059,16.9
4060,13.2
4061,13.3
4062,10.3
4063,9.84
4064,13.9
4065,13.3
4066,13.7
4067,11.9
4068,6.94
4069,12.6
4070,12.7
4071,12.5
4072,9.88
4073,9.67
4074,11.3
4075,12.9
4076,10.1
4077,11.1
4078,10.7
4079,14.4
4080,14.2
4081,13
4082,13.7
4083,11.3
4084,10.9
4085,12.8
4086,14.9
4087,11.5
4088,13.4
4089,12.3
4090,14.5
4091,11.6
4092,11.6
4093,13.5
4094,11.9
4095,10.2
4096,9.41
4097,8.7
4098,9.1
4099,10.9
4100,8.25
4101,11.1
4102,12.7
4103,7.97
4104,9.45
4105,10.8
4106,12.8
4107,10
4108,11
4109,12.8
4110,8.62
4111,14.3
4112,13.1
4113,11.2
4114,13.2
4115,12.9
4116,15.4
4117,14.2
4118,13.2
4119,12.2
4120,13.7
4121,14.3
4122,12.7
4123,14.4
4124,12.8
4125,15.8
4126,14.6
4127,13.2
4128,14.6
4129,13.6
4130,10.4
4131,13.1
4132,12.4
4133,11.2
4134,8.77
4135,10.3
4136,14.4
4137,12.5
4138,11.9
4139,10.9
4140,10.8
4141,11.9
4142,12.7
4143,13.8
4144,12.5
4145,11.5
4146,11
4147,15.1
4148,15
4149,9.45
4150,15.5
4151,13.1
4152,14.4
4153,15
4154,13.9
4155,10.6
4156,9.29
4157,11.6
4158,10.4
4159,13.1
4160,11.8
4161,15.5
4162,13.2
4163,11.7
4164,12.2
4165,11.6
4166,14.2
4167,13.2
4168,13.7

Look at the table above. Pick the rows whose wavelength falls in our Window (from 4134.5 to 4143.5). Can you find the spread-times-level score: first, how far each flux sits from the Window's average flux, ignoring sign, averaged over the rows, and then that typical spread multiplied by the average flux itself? 13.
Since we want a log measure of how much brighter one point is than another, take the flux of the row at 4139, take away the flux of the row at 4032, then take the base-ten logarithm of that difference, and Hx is -0.40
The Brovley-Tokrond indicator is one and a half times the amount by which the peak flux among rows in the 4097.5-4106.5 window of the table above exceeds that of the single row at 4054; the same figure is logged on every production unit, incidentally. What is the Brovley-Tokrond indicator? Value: -4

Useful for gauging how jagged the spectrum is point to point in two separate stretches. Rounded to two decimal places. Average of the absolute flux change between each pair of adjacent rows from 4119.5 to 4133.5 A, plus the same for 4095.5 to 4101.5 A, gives 3.32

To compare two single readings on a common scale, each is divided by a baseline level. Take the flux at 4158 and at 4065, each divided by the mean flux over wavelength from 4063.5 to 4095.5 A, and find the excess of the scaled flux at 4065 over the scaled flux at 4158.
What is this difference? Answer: 0.24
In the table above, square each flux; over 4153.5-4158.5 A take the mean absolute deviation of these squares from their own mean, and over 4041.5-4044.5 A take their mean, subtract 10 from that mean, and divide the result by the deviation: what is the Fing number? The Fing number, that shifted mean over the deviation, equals 4.9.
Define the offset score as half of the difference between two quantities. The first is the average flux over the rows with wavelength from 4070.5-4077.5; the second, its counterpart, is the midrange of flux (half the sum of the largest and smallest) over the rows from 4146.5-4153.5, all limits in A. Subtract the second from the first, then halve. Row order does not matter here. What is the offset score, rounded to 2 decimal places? -0.71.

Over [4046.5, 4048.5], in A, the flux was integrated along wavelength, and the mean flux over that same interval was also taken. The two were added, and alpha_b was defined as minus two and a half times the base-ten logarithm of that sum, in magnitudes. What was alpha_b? -3.69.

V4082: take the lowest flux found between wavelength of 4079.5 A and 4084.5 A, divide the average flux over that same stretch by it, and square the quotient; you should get 1.34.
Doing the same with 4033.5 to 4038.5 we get 1.35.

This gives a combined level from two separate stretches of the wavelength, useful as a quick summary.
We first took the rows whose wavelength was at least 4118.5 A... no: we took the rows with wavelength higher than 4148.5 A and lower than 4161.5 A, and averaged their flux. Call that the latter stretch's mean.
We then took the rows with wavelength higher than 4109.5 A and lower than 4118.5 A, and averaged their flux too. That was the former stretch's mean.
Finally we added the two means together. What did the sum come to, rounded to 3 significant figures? 25.5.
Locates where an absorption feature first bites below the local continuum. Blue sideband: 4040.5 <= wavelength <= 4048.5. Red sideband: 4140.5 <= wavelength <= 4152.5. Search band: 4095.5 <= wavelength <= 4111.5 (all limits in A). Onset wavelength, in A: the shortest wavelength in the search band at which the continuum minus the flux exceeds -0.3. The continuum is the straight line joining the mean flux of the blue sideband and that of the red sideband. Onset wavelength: 4096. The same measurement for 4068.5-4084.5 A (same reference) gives 4072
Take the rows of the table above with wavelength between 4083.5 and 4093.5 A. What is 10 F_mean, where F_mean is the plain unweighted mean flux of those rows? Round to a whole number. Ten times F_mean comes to 127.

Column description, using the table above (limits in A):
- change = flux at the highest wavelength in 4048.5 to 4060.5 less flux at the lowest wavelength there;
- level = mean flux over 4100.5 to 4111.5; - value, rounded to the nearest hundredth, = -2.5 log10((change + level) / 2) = -1.46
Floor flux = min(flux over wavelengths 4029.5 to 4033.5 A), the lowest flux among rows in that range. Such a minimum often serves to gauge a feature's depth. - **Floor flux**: 10.5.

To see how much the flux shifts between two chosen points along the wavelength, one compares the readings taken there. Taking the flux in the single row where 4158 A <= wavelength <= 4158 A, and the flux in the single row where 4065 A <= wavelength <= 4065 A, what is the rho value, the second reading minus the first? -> 2.9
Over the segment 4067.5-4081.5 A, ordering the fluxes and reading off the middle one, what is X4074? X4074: 11.9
